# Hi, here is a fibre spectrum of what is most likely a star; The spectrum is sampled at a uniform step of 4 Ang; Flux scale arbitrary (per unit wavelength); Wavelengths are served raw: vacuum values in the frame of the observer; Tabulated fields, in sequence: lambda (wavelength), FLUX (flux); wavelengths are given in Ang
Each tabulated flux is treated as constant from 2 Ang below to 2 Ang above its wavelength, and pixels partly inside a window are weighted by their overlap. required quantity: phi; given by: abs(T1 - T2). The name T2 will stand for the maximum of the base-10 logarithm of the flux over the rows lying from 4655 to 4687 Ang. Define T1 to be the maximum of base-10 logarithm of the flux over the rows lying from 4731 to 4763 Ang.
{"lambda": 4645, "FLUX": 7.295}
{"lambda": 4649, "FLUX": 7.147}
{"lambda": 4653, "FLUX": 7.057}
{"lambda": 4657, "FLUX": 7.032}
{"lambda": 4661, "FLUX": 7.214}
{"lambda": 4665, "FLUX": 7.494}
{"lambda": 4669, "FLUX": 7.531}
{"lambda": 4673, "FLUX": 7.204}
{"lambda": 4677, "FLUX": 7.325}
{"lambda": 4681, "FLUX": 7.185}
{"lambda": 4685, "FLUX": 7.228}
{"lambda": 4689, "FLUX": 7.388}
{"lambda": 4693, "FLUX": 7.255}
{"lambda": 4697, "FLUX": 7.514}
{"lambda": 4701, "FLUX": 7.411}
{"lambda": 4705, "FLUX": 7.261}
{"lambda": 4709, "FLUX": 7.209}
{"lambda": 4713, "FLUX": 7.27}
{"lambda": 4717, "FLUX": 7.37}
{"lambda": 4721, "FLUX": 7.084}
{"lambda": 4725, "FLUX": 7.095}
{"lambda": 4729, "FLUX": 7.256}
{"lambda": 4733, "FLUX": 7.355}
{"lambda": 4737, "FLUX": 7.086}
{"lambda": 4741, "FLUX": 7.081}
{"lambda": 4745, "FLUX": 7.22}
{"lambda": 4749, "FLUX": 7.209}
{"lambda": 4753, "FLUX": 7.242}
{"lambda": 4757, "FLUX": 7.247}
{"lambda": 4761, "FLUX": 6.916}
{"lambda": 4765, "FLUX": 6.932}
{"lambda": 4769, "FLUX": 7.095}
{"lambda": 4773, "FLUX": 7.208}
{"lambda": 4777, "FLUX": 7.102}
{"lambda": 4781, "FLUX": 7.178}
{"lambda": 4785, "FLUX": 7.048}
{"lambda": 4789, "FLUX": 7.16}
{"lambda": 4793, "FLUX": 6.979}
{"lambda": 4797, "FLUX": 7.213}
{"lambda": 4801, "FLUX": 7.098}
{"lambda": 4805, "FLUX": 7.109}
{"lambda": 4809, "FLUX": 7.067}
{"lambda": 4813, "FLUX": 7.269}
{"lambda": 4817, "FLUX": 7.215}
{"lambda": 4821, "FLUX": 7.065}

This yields 0.010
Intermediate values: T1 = 0.8666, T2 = 0.877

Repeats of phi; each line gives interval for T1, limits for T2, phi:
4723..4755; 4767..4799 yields 0.008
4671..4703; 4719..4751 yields 0.009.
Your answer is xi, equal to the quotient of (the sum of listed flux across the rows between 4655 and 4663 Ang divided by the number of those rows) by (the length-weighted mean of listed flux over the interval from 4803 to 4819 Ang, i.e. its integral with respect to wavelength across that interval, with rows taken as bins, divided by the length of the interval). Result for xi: 0.994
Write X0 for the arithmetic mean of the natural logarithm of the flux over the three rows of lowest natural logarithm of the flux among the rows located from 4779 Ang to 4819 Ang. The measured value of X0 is 1.95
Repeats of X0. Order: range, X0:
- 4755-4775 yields 1.94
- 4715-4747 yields 1.96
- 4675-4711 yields 1.98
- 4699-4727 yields 1.96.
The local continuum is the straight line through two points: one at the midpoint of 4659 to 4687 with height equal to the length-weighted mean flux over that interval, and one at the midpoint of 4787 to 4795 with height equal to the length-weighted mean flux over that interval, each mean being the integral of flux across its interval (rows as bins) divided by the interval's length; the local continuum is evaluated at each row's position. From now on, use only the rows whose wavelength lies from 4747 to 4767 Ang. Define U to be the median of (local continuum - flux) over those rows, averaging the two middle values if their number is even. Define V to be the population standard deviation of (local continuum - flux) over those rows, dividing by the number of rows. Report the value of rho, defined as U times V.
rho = -0.0076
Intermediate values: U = -0.05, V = 0.14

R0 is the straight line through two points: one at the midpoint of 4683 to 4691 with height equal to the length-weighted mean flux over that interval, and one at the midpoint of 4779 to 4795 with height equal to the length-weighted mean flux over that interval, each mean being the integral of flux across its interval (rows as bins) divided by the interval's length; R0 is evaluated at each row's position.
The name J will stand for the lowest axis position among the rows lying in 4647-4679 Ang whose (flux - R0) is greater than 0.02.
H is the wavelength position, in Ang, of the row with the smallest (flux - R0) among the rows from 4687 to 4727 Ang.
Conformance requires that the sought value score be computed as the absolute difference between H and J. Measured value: 56 Ang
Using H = 4721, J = 4665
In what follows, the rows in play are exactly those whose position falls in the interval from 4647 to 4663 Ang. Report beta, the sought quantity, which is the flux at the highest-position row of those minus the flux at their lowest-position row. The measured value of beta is 0.07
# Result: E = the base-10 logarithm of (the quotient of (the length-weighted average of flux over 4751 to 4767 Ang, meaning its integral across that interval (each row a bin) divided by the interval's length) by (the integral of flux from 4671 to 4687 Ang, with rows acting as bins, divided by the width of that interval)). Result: -0.009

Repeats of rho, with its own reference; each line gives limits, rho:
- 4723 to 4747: 0.0018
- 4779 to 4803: -0.0055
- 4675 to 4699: -0.0004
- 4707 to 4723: -0.0006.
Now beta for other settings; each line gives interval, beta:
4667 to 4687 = -0.30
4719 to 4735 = 0.27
